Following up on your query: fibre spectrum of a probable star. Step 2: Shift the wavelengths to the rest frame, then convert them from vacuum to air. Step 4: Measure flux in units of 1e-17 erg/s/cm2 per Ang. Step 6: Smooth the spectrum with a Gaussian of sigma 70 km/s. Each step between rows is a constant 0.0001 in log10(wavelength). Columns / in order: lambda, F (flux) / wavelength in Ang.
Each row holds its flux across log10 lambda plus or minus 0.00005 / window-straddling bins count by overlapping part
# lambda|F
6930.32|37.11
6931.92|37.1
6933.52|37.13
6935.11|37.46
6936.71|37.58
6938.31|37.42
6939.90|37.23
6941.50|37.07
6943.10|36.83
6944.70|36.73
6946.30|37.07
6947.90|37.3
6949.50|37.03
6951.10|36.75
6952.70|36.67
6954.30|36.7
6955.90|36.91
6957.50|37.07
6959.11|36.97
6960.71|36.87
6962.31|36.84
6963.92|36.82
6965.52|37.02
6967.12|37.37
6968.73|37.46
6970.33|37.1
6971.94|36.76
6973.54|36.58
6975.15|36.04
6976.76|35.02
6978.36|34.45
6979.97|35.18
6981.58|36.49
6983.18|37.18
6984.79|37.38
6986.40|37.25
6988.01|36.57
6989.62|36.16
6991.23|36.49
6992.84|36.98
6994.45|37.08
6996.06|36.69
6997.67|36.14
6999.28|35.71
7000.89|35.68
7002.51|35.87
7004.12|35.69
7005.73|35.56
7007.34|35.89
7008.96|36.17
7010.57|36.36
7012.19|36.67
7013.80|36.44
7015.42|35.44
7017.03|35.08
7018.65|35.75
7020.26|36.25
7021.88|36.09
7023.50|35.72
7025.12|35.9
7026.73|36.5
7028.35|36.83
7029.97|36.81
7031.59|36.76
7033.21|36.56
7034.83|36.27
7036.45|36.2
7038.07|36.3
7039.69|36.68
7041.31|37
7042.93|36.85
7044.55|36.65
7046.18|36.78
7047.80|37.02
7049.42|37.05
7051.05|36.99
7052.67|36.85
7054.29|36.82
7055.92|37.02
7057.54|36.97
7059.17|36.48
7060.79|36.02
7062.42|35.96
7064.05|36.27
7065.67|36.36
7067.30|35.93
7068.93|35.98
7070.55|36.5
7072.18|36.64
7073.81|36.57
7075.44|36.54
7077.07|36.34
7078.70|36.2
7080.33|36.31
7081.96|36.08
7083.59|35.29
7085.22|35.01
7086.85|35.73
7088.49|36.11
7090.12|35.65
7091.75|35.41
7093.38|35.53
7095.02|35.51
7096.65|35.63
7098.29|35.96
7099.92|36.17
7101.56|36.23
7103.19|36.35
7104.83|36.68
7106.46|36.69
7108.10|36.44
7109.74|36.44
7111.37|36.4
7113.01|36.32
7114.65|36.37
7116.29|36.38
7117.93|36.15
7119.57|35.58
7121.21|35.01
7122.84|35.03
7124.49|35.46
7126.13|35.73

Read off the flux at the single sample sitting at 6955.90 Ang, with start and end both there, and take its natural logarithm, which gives 3.61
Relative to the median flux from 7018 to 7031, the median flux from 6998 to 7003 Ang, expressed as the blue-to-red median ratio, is 0.99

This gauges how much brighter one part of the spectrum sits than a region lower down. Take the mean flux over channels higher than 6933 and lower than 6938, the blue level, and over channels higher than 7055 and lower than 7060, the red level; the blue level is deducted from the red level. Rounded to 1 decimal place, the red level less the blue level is -0.6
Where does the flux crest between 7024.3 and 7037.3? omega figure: 7028.35 Ang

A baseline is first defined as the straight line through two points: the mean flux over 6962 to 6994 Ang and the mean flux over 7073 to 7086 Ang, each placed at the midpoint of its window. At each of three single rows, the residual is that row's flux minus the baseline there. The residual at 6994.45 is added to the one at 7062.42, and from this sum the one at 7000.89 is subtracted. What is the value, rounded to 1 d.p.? 1.2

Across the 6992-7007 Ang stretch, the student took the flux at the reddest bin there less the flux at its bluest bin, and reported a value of -1.4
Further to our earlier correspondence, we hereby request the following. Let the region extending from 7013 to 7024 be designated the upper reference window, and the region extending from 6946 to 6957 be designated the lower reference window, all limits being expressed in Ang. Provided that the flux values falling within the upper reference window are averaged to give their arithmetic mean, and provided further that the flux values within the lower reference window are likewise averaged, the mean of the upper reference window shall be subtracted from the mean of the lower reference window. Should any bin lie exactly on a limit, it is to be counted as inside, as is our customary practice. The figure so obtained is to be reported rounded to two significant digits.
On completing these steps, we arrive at 1.1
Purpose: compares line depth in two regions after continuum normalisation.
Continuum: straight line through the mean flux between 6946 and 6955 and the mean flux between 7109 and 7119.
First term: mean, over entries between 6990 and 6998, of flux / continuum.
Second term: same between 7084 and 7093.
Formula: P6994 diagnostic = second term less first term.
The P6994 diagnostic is -0.021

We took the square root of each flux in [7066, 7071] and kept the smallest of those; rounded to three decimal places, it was 5.994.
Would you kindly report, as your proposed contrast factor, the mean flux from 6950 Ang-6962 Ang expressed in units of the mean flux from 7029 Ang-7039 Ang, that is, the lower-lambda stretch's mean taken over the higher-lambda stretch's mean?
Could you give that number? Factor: 1.010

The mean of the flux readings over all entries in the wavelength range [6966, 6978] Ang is 36.6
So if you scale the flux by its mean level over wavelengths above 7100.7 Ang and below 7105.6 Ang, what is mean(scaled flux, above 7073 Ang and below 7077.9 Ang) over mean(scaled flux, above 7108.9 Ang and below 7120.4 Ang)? 1.01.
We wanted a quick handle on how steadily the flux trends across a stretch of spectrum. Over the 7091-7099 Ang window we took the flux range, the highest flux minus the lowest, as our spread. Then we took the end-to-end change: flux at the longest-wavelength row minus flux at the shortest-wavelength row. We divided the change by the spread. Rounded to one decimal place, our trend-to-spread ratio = 1.0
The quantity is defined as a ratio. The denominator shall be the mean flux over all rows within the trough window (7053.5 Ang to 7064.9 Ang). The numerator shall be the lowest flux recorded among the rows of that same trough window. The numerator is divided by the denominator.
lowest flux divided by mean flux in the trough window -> 0.985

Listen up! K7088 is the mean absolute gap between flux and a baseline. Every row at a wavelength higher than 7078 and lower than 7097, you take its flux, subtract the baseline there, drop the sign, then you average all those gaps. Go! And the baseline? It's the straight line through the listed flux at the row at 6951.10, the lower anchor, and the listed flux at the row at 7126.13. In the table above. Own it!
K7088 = 0.38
